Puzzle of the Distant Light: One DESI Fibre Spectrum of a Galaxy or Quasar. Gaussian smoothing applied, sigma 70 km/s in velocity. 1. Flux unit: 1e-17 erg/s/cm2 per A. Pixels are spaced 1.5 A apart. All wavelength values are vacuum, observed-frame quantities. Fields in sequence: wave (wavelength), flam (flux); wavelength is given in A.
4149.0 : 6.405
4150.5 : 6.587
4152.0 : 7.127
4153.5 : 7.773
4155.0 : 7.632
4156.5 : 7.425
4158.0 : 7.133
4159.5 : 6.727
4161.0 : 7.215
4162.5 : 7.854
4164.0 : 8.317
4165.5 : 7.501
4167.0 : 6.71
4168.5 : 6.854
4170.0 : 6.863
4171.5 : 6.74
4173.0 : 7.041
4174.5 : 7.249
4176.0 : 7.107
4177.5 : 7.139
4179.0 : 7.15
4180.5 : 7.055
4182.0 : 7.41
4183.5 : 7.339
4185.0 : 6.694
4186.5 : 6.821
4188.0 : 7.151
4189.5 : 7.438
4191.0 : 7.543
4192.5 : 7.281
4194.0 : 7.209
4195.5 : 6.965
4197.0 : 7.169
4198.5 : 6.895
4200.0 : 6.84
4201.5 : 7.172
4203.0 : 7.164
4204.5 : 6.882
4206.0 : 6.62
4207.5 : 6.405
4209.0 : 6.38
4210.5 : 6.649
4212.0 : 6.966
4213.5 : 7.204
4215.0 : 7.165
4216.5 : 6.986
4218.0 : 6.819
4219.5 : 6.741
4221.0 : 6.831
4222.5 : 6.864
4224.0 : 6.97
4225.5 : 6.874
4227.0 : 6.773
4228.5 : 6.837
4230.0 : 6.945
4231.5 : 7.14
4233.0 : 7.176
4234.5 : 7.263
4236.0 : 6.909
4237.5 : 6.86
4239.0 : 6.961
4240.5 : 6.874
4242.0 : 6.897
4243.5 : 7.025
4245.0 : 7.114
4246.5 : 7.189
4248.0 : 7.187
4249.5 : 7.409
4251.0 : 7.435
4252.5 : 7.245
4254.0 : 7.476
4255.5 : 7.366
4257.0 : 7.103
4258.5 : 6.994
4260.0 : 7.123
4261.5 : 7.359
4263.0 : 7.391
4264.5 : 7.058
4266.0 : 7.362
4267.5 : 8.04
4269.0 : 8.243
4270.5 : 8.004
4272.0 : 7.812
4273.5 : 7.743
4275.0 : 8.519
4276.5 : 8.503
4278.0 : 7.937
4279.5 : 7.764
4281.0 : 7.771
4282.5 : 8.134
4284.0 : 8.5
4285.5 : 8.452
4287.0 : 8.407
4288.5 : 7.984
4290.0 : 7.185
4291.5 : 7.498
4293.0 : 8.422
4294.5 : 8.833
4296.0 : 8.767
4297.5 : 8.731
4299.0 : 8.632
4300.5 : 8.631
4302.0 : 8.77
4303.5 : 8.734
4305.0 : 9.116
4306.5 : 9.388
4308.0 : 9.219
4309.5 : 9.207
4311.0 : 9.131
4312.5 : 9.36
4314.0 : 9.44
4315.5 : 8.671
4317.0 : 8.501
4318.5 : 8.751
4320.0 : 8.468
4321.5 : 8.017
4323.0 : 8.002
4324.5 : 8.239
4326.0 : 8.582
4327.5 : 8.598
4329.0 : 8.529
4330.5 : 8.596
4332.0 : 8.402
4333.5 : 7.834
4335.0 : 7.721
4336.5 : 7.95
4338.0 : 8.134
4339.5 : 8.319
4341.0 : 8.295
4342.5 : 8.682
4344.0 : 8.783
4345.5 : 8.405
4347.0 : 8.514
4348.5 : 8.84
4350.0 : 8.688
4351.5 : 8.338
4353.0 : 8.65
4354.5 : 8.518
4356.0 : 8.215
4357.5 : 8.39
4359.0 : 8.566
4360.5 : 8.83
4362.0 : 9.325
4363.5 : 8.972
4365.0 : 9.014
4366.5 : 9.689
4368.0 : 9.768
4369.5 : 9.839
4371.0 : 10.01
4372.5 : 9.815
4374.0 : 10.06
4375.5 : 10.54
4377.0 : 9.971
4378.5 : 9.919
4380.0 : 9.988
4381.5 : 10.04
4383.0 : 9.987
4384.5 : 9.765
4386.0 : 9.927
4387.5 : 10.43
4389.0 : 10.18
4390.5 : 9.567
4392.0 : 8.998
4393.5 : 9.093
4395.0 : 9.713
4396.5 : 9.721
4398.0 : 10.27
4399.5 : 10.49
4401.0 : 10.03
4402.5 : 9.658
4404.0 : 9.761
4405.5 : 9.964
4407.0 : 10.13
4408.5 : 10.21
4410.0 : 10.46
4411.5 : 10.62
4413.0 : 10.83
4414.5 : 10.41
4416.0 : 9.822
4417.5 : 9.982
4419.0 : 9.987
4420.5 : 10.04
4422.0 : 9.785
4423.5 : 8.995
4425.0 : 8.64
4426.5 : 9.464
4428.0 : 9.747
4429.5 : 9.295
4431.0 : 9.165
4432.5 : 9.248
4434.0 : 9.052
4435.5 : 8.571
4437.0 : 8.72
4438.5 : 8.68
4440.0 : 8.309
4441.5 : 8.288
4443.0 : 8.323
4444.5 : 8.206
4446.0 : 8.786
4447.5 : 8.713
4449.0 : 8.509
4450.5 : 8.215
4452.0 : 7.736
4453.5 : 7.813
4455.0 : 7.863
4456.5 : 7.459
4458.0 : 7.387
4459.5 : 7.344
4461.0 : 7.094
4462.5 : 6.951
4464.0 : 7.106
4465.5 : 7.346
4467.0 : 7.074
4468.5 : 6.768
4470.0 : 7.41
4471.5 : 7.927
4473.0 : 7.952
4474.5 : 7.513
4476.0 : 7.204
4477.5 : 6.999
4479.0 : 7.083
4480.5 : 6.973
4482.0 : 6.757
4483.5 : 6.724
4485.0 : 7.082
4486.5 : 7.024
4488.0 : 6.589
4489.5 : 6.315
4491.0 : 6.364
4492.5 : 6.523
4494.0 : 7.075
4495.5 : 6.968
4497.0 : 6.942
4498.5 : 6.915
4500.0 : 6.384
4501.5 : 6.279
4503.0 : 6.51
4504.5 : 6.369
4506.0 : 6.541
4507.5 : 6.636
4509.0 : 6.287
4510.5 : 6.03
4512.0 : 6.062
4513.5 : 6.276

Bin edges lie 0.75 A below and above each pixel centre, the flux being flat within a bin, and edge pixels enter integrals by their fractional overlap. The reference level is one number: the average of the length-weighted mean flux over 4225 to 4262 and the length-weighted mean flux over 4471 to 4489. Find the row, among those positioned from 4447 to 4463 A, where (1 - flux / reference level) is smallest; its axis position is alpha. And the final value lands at 4447.5 A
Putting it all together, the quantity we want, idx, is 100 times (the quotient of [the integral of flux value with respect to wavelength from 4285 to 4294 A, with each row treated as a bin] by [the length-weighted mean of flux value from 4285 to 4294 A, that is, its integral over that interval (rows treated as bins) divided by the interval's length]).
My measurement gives 900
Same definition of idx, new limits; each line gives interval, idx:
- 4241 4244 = 300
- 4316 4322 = 600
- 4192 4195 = 300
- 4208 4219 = 1100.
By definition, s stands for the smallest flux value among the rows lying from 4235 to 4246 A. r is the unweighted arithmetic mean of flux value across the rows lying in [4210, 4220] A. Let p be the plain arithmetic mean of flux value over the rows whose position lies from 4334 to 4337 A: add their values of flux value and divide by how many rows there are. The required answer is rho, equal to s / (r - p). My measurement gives -8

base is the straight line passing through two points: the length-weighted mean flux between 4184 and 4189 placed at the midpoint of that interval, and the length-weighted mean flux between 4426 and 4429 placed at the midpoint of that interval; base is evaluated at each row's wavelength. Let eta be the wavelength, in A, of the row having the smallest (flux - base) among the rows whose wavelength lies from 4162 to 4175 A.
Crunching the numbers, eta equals 4171.5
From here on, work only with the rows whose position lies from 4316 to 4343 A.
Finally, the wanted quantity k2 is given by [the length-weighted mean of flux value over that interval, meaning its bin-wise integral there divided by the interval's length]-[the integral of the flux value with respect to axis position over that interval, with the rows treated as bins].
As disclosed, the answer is -216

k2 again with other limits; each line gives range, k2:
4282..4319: -312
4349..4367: -149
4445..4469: -176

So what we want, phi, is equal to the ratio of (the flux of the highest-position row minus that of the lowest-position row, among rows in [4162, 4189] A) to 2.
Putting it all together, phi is -0.35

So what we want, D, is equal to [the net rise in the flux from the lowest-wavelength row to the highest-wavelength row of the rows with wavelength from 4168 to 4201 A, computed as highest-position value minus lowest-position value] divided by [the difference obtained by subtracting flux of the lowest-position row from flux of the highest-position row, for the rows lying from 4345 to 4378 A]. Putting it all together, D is 0.0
